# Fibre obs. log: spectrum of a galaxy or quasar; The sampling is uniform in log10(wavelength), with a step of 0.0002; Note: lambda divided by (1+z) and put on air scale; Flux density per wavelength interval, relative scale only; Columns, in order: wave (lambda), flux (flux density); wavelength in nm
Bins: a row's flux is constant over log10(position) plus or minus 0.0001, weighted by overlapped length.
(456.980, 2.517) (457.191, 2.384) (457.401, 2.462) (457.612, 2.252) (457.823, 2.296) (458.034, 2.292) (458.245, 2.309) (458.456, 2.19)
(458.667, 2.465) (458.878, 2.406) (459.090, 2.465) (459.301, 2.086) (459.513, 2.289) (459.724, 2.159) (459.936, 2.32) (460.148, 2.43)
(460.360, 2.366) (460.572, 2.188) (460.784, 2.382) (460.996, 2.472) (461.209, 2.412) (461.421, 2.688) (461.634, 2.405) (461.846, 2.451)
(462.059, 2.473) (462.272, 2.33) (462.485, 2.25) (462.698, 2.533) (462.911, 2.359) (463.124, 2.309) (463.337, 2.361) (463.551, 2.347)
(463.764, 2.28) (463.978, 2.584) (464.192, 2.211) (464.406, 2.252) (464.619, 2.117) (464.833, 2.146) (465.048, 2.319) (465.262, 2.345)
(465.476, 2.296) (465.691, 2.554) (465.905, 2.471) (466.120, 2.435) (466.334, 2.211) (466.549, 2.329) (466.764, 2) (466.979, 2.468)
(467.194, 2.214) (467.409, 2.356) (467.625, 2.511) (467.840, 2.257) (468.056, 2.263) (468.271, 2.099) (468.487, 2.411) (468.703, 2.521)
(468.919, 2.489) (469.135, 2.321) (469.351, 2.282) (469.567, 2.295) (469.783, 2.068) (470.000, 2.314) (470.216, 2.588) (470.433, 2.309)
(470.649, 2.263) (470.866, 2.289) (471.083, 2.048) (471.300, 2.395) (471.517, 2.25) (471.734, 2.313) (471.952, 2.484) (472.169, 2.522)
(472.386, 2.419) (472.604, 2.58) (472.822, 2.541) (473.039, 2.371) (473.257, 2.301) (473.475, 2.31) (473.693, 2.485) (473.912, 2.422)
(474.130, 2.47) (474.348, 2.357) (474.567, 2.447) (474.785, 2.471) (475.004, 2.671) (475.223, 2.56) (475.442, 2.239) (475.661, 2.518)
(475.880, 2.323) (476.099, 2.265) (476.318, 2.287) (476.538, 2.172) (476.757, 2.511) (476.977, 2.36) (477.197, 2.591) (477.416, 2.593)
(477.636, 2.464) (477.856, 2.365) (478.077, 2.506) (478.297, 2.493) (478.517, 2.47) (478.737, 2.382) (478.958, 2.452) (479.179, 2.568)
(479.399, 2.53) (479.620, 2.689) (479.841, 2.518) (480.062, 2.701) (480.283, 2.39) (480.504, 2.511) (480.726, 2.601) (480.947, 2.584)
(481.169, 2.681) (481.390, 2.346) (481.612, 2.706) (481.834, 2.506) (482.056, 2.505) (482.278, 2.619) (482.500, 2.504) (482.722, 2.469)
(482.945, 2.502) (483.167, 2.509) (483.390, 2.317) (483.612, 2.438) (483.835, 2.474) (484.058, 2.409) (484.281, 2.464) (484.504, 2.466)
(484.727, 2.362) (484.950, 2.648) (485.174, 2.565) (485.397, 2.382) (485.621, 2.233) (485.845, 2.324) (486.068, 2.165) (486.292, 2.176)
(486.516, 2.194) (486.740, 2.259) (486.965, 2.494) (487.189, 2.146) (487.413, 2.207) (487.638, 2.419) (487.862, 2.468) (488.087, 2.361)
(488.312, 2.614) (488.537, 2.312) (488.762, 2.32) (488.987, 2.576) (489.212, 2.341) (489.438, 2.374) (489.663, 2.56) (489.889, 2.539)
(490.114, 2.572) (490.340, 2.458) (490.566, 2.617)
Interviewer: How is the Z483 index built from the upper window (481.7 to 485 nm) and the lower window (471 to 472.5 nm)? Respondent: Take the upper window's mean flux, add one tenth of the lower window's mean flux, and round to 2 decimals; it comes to 2.71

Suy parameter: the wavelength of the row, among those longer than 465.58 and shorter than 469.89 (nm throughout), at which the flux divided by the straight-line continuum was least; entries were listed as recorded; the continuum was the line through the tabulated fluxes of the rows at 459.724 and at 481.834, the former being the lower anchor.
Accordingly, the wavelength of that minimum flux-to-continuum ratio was 466.764 nm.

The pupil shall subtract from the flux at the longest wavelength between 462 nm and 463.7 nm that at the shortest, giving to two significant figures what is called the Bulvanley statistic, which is -0.13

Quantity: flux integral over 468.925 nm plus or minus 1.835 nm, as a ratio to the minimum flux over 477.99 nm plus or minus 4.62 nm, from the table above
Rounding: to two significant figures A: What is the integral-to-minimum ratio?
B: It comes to 3.9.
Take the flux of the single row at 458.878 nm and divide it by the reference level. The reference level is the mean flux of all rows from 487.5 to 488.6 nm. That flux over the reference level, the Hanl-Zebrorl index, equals 0.988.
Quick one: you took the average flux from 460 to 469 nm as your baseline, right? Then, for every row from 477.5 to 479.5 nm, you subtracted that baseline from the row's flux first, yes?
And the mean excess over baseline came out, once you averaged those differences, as 0.12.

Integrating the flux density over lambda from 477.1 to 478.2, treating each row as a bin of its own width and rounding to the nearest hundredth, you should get 2.75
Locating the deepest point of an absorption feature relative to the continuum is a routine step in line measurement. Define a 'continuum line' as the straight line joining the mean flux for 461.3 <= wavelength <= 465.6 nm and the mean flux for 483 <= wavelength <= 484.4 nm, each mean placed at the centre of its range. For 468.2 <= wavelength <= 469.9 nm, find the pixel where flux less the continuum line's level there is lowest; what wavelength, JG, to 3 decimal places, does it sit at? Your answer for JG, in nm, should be 469.783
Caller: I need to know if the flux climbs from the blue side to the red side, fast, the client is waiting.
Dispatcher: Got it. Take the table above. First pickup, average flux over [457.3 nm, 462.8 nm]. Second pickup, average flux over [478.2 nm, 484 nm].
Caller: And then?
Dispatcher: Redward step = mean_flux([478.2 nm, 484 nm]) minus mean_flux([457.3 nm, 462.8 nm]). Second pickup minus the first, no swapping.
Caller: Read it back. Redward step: 0.16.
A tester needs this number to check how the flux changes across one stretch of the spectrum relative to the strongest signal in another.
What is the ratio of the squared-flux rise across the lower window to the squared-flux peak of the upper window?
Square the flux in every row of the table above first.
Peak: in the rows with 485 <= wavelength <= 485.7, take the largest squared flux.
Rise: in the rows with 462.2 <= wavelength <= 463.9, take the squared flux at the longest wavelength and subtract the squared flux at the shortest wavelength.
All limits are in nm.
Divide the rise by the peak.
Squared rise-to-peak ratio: -0.04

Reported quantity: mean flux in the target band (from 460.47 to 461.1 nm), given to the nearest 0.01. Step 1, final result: 2.35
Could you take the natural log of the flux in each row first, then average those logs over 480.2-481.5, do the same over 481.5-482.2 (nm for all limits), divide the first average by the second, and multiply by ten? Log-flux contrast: 9.8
